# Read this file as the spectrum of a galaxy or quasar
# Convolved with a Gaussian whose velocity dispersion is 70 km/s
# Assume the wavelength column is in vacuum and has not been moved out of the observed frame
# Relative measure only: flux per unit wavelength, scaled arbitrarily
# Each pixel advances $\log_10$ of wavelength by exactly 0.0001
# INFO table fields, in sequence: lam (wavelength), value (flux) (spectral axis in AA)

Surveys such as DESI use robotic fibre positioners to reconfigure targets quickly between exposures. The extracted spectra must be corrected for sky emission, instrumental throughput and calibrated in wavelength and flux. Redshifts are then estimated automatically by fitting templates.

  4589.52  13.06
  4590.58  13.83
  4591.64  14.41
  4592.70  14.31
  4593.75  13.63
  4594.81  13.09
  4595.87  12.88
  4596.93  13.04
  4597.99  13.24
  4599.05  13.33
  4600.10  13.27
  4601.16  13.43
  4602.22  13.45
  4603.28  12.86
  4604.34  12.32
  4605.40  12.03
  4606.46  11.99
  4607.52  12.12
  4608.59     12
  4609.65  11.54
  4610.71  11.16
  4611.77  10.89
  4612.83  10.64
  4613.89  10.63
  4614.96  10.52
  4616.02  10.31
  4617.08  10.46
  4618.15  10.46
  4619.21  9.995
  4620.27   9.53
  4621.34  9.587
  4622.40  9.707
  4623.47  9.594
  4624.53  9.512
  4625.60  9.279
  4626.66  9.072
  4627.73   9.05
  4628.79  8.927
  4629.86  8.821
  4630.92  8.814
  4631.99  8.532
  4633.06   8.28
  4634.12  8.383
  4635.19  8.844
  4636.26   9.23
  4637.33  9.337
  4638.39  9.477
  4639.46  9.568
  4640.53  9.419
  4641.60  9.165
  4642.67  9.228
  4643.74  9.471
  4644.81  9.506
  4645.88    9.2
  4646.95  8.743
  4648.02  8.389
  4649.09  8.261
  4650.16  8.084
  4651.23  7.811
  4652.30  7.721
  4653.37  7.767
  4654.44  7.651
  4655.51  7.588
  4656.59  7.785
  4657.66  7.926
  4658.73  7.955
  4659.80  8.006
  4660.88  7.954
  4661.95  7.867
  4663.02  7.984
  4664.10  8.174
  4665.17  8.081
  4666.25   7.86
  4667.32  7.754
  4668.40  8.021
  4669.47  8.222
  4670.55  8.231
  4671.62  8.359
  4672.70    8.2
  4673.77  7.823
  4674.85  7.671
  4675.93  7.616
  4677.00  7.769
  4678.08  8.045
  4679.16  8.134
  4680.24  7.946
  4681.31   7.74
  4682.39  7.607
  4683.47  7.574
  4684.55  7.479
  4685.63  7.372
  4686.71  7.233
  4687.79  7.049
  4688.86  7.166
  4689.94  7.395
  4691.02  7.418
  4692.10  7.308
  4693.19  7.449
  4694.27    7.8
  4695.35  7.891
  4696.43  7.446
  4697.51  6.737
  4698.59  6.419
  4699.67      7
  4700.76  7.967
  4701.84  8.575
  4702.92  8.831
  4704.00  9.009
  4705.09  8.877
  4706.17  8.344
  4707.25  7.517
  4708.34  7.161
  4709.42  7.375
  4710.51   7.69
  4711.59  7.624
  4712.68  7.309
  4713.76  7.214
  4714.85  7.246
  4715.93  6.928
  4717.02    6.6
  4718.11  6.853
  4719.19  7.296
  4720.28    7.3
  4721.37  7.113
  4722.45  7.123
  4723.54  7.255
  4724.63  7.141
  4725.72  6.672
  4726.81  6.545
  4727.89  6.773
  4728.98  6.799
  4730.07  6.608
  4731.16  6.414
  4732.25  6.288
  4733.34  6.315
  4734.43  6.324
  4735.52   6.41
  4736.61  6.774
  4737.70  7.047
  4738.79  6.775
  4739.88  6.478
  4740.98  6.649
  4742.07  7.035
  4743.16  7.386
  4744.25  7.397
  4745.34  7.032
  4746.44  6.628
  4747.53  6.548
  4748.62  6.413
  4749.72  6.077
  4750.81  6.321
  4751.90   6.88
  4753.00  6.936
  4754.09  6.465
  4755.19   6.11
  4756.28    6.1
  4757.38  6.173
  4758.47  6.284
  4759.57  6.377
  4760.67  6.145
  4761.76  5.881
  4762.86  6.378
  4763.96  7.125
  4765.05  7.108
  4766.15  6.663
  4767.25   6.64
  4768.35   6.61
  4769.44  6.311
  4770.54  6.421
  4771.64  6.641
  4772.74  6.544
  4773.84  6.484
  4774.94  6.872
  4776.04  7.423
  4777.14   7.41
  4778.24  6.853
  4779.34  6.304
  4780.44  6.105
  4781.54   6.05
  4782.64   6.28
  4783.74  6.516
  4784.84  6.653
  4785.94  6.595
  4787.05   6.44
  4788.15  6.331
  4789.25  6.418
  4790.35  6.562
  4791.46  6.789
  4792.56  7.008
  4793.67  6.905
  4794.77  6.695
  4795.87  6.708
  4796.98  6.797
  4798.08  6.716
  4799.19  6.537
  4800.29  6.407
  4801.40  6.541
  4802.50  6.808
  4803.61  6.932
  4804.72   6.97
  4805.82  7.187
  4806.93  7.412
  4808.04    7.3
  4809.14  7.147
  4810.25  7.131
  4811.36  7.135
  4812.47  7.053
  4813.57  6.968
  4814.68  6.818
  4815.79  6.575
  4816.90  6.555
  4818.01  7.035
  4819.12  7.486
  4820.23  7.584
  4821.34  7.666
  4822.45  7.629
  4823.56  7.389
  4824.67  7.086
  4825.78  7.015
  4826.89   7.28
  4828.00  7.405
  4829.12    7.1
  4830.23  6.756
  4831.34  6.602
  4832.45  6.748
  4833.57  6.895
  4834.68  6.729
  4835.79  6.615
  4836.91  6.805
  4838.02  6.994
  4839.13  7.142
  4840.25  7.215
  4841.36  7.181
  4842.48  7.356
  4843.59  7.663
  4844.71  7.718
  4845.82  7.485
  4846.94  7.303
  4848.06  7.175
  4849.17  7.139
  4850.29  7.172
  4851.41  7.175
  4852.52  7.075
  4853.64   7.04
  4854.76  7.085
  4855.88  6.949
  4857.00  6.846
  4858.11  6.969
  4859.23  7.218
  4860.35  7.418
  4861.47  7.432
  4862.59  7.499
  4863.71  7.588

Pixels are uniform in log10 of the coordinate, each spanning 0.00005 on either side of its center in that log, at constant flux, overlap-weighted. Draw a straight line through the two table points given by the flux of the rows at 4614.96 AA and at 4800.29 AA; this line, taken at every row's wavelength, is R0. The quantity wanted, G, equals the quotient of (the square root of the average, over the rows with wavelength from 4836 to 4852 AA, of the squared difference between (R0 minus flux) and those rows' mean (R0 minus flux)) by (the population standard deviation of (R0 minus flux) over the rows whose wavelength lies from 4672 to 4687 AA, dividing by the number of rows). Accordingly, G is 1.30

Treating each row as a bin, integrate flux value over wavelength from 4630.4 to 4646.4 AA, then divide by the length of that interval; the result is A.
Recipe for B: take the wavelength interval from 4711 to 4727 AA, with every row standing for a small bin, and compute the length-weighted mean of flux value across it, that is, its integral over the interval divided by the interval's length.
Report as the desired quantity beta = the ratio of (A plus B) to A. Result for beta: 1.78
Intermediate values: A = 9.09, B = 7.1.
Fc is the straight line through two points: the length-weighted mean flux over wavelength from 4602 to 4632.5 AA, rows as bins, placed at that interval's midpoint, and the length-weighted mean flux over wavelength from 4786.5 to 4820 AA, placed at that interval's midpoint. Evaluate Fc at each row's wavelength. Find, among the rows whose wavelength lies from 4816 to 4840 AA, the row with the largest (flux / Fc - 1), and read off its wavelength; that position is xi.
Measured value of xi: 4821.34 AA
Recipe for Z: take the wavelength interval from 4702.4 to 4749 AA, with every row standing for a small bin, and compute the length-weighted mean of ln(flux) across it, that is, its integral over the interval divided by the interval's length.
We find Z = 1.96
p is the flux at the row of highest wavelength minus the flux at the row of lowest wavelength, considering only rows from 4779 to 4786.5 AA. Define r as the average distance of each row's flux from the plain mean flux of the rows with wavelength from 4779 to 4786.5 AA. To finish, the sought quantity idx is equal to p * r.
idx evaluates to 0.057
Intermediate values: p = 0.29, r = 0.20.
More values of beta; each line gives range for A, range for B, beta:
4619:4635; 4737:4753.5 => 1.74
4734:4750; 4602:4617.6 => 2.70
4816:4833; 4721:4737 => 1.94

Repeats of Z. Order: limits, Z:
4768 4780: 1.90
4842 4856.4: 1.98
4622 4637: 2.20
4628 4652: 2.18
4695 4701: 1.97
